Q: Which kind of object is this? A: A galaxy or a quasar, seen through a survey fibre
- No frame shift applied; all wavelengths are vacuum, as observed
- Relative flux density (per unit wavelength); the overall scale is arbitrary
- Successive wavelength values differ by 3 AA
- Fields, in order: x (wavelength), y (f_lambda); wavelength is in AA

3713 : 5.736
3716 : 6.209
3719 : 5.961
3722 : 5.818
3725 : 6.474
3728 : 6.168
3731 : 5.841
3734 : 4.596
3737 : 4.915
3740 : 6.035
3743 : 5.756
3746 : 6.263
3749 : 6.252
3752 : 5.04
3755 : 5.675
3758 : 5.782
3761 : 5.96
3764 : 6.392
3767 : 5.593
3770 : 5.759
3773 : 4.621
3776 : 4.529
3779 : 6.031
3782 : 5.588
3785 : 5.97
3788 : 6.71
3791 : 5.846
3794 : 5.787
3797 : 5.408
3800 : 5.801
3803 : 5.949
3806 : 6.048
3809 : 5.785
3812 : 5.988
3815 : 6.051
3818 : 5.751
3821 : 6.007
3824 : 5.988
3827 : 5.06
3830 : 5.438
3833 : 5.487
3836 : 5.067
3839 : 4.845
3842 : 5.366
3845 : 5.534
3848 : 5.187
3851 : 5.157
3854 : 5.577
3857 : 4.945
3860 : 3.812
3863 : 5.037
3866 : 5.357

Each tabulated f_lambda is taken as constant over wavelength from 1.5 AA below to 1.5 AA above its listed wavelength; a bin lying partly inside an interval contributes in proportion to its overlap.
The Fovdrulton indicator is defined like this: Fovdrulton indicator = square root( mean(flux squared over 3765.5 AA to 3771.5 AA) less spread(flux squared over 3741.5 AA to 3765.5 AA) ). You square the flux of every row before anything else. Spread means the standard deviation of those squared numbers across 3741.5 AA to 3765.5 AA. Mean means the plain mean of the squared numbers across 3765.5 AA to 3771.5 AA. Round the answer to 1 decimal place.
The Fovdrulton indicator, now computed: 5.2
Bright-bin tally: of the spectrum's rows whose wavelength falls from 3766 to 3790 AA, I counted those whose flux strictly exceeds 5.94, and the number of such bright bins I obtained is 3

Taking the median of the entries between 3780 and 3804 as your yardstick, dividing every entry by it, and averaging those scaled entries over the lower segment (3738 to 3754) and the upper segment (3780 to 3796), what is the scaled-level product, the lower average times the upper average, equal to 1.03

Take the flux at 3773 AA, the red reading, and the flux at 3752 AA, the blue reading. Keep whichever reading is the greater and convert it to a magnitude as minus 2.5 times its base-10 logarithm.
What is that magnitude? -1.76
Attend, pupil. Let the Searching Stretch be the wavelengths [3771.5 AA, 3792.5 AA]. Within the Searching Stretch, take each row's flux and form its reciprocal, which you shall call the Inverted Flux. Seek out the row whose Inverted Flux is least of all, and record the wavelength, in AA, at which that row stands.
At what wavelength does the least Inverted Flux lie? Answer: 3788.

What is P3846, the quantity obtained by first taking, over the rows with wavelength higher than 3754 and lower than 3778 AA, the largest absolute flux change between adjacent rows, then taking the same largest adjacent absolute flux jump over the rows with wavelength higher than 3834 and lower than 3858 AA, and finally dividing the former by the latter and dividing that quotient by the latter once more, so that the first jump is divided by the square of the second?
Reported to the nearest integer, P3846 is 3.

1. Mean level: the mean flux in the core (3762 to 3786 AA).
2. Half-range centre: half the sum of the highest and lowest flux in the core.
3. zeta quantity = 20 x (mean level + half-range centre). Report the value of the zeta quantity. 220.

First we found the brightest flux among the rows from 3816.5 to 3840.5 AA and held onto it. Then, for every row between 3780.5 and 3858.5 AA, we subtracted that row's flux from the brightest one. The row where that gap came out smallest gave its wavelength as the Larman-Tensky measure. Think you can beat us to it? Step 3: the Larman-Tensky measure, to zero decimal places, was 3788 AA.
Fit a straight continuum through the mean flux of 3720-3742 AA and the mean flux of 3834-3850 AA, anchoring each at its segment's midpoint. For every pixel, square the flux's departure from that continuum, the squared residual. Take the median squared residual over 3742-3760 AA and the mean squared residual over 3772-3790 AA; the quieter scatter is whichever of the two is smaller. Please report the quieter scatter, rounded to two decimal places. 0.18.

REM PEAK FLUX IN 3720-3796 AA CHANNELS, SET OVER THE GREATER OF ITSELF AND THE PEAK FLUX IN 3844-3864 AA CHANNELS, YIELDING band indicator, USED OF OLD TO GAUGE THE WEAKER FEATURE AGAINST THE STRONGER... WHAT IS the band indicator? 1.00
